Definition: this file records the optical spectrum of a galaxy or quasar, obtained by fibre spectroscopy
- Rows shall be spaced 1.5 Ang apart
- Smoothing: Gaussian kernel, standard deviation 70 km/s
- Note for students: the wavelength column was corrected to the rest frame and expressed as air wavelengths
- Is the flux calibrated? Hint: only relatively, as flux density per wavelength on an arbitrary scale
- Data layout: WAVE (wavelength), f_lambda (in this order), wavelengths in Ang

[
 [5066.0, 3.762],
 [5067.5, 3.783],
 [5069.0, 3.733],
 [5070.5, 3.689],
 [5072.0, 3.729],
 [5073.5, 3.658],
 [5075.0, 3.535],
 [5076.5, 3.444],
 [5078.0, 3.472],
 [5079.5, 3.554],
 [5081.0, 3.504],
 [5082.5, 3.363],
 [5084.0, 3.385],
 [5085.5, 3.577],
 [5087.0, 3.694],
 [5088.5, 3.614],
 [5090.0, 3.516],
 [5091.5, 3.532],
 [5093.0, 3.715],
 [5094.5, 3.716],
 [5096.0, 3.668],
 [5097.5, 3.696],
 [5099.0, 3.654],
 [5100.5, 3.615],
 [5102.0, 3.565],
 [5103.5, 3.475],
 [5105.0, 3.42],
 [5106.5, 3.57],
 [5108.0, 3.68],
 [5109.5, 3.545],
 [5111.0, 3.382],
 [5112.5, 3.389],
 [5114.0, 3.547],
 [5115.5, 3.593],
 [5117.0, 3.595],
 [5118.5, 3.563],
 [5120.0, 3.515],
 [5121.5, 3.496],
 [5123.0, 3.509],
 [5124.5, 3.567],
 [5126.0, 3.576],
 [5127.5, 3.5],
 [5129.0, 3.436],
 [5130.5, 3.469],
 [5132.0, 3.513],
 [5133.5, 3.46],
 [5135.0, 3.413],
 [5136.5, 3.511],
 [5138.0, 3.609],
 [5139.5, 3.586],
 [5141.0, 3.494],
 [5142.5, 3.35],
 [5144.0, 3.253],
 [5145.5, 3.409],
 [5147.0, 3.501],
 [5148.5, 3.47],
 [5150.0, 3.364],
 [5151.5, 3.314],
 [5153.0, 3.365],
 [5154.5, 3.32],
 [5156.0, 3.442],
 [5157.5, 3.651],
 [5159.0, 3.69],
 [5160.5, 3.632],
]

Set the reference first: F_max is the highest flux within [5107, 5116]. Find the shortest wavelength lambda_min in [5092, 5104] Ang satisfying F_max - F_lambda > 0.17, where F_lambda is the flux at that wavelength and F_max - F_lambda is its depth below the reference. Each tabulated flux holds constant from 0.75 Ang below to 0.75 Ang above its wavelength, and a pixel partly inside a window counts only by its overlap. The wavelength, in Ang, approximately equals 5103.5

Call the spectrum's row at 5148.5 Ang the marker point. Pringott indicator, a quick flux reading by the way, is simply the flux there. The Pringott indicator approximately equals 3.47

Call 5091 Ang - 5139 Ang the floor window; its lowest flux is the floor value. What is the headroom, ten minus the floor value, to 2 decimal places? 6.62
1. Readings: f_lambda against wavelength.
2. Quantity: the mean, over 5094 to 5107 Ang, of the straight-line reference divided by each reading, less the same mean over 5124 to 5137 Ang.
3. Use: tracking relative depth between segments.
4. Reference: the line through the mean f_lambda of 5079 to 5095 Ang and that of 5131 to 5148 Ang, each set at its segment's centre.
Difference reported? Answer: -0.013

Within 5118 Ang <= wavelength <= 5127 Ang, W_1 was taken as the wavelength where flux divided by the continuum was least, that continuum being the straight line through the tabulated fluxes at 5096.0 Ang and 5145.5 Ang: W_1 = 5121.5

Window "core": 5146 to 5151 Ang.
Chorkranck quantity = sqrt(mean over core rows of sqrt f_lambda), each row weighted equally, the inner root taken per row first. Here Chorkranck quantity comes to 1.362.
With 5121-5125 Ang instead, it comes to 1.370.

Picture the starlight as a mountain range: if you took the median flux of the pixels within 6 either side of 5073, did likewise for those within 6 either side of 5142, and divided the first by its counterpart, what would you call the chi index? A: 1.05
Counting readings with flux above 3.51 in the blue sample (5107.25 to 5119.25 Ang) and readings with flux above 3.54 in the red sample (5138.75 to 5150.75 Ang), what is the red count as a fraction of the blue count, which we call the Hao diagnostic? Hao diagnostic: 0.17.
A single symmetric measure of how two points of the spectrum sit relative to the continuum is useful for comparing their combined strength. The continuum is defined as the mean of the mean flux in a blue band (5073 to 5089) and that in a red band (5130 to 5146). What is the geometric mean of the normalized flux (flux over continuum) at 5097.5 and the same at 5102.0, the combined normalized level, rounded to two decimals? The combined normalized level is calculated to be 1.04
